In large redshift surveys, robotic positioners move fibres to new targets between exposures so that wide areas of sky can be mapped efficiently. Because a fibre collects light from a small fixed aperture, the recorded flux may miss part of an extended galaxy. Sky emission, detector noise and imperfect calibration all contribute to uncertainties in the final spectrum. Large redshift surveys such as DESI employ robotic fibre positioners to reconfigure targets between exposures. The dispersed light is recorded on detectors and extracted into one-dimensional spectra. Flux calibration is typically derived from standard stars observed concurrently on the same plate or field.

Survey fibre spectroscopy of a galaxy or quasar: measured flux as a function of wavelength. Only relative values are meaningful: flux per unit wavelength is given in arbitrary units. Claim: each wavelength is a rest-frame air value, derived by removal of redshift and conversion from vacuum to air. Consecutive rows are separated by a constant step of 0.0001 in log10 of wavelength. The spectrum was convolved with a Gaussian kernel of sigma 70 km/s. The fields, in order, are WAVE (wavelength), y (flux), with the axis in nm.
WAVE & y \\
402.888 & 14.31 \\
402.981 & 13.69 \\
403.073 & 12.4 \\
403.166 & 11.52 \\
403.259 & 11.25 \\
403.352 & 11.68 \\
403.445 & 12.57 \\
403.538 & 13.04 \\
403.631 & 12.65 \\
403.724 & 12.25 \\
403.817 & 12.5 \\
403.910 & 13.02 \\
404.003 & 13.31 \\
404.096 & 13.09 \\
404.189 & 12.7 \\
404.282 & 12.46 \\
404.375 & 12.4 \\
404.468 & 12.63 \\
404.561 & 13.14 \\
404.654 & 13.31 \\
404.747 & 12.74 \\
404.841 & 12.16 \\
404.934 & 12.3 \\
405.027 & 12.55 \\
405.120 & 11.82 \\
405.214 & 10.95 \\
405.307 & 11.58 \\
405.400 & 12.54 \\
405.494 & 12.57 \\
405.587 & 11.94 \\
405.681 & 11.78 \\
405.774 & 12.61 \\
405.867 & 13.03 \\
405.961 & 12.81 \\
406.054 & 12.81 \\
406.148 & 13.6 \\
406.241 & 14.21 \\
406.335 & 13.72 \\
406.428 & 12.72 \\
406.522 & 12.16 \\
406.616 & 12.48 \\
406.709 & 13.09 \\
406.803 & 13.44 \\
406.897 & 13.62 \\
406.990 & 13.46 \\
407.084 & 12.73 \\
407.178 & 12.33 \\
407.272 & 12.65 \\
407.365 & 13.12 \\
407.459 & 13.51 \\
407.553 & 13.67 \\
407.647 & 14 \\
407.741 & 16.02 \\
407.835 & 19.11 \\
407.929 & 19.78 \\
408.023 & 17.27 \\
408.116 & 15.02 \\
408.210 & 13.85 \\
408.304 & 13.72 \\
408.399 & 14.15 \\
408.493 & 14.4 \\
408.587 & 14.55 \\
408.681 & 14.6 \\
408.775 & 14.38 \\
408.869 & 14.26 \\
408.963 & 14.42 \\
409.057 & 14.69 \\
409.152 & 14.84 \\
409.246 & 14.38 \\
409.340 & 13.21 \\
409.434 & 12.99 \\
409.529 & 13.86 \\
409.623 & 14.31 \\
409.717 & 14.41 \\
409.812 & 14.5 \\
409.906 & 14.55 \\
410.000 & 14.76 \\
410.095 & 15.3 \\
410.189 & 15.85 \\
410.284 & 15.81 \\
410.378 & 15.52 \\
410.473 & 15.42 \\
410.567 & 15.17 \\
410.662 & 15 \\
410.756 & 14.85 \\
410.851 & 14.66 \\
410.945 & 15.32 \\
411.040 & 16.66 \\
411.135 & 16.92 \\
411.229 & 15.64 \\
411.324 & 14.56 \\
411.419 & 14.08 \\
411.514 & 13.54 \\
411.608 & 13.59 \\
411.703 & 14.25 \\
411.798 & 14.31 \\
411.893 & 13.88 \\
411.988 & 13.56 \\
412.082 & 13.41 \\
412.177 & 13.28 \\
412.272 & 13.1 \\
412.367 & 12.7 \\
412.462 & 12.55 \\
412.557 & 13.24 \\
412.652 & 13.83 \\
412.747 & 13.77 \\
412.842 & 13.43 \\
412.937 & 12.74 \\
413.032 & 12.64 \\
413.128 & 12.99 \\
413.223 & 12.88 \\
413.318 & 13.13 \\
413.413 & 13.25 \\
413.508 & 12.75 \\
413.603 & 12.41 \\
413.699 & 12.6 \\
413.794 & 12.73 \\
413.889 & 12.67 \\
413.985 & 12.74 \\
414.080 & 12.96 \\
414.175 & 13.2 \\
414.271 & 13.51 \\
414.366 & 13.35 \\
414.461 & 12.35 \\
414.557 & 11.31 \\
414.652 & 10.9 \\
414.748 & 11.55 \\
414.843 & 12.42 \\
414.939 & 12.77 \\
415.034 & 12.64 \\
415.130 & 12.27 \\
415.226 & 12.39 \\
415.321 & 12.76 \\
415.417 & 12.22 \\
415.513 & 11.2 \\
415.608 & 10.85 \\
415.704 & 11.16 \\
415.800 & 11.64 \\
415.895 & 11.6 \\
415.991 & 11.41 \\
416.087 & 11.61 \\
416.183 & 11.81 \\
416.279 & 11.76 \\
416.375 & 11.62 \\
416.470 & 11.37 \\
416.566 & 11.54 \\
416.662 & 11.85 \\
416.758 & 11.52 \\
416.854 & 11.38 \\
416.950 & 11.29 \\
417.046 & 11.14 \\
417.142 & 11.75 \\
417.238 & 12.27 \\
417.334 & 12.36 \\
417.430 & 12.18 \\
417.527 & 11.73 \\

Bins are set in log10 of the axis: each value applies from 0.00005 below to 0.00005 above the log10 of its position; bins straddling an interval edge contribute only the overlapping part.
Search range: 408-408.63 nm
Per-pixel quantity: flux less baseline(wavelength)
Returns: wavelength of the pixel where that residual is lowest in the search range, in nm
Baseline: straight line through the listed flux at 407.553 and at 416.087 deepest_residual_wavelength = 408.304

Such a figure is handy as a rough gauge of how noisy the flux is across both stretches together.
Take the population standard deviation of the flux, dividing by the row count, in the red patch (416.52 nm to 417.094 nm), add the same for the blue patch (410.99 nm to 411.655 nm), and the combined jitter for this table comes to 1.5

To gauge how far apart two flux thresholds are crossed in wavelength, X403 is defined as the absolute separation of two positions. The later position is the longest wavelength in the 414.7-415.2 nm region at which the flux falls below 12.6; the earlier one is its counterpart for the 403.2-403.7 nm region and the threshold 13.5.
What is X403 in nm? 11.50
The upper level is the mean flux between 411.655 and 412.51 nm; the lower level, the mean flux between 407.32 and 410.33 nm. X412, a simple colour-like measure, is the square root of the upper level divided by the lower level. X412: 0.95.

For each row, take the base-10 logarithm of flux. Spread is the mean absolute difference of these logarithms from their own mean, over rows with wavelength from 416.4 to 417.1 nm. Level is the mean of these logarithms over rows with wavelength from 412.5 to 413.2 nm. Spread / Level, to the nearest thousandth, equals 0.006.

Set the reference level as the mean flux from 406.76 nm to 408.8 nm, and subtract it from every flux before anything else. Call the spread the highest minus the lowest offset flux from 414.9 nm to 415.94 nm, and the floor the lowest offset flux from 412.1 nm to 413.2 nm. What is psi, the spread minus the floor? 3.9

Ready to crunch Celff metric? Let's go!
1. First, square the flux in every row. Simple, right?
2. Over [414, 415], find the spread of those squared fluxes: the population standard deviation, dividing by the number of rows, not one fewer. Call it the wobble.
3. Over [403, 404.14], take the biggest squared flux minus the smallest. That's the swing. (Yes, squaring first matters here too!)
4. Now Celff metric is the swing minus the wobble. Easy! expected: 30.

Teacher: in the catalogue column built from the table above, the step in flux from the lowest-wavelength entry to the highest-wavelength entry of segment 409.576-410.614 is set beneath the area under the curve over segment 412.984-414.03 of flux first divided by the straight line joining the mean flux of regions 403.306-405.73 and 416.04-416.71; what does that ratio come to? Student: 1.3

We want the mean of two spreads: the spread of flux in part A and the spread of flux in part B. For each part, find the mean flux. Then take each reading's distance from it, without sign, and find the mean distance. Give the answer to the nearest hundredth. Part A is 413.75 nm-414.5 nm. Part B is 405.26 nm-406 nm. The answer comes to 0.38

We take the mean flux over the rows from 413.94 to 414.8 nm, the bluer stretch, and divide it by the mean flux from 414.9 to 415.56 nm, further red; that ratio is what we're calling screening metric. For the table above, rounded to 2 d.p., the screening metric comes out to 1.01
